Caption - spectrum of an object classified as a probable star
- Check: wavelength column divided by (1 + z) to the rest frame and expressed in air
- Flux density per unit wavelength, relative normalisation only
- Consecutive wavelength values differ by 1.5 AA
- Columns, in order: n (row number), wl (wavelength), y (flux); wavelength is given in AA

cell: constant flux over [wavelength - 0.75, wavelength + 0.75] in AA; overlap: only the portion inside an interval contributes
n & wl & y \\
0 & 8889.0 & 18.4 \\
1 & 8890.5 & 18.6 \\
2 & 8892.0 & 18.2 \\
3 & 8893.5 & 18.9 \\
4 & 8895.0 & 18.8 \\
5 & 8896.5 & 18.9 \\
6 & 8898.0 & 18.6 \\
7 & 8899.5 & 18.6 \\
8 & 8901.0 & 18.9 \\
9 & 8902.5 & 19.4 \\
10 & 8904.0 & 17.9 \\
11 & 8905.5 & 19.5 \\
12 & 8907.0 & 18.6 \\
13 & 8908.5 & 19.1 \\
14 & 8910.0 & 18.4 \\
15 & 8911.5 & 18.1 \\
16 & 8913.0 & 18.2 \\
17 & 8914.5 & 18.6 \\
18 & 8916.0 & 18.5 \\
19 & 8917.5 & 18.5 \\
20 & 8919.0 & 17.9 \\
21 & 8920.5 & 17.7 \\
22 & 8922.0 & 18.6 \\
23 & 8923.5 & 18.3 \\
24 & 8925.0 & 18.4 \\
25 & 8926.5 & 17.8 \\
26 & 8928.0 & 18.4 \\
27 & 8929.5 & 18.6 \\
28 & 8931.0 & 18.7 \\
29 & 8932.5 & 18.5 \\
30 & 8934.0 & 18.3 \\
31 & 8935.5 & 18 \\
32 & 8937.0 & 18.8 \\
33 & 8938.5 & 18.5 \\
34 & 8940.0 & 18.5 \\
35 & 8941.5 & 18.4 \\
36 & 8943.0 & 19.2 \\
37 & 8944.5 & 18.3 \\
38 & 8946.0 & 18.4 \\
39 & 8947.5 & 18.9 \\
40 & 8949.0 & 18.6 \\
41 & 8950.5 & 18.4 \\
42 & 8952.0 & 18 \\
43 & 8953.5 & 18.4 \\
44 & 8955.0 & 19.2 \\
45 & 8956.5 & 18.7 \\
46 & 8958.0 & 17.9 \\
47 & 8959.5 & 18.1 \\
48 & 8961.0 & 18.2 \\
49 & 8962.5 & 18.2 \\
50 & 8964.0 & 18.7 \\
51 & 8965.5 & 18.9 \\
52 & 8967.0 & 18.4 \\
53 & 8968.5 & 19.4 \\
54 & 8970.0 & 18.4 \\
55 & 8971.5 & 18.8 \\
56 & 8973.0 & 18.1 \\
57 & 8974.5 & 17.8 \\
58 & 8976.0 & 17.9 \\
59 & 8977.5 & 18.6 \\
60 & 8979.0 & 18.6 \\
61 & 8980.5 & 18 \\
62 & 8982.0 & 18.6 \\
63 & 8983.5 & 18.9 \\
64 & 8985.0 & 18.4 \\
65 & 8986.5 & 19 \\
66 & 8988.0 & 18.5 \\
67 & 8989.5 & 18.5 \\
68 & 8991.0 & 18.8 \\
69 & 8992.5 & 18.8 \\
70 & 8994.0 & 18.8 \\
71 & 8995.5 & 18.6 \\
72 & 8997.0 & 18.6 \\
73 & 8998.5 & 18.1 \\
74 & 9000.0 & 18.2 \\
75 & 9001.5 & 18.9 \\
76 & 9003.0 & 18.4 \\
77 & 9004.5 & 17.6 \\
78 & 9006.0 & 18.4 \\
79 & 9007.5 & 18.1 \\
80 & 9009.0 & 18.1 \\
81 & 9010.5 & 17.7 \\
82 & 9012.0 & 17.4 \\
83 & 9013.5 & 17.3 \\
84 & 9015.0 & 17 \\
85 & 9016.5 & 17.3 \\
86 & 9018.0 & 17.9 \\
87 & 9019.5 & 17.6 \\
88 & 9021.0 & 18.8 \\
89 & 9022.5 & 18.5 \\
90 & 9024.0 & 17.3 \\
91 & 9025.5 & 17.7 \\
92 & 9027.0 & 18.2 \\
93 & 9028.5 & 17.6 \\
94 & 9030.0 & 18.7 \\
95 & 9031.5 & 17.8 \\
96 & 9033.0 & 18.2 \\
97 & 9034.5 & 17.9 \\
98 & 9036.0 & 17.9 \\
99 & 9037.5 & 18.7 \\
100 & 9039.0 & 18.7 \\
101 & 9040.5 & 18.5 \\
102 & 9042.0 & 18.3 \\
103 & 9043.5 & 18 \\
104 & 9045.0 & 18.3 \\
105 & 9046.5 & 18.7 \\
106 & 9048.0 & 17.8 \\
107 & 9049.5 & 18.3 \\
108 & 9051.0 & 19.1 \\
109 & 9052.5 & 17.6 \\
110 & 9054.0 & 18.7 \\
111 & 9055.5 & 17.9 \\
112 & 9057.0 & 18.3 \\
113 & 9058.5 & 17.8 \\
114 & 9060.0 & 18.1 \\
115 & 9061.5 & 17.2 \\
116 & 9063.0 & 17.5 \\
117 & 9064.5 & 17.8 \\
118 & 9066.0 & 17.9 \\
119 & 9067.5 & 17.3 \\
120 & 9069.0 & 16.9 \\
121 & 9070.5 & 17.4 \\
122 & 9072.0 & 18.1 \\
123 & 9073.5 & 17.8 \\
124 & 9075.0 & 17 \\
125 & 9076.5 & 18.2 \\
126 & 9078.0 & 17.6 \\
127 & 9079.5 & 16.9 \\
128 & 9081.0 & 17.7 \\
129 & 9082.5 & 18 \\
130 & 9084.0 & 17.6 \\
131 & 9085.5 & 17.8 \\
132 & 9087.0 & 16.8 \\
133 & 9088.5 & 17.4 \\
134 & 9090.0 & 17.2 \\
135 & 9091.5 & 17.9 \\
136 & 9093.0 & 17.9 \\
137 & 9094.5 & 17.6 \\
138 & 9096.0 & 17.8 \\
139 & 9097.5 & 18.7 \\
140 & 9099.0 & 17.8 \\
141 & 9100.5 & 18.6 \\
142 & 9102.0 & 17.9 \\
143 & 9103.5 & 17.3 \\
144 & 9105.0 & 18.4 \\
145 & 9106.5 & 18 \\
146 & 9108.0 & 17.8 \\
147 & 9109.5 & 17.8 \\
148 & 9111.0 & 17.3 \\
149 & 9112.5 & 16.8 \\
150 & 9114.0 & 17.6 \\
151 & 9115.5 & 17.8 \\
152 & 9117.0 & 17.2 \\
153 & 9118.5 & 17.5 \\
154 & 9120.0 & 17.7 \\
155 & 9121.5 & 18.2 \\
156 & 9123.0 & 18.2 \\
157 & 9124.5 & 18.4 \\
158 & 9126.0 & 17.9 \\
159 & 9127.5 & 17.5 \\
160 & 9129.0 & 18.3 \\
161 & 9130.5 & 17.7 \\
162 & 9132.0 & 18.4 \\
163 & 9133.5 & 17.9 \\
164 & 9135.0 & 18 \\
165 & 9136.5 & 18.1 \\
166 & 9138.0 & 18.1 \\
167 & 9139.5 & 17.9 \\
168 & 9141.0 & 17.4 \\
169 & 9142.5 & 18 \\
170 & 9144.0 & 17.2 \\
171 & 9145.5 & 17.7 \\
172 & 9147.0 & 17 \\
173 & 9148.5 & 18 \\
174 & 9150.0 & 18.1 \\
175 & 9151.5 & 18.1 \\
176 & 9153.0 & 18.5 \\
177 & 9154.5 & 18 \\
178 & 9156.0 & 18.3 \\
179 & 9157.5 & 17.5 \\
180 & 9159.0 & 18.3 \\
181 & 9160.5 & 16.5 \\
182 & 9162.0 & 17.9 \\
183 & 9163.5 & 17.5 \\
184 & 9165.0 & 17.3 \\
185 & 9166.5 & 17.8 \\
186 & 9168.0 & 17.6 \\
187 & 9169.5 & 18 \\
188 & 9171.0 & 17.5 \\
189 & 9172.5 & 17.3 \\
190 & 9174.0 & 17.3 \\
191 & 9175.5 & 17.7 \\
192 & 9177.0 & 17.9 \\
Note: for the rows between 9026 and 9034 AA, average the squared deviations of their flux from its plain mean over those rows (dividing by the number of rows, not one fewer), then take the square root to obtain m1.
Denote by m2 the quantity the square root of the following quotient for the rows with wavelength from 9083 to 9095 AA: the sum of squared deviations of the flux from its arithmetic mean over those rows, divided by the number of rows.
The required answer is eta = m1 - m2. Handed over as 0.02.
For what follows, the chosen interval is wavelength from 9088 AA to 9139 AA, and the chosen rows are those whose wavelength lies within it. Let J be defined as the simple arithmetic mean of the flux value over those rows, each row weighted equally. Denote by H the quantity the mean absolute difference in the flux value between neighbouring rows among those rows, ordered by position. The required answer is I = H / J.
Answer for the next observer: 0.025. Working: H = 0.44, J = 17.8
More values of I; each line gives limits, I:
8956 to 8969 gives 0.022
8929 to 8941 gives 0.015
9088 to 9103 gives 0.029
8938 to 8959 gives 0.024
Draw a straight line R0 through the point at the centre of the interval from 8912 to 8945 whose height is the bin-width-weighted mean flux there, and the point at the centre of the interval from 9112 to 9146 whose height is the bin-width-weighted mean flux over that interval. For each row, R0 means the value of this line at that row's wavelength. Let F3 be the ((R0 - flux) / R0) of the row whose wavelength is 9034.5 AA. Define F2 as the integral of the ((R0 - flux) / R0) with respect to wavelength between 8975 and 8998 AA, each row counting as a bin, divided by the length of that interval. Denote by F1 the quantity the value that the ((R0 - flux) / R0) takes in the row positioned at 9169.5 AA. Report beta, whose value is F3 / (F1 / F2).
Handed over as 0.011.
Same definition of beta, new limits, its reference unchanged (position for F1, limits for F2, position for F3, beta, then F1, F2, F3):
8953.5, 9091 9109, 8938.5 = -0.007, -0.004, 0.00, -0.01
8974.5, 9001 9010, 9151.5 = 0.002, 0.025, 0.00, -0.02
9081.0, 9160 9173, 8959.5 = 0.009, 0.014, 0.01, 0.01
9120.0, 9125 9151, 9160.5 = -0.028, 0.008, 0.00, 0.07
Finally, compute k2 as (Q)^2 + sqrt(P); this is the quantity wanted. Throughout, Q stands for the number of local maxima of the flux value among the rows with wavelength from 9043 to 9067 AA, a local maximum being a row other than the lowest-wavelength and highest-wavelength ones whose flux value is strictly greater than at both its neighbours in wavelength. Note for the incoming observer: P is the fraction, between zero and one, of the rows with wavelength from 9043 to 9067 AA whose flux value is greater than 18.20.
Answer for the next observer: 25.6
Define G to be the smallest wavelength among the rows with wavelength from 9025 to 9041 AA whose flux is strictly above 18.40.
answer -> 9030.0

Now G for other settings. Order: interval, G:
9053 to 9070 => 9054.0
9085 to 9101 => 9097.5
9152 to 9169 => 9153.0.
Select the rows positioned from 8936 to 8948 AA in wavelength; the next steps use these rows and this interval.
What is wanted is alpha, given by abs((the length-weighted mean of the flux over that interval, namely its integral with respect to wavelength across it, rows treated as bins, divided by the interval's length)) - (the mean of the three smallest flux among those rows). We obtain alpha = 0.24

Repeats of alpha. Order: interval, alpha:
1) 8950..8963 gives 0.35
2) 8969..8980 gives 0.40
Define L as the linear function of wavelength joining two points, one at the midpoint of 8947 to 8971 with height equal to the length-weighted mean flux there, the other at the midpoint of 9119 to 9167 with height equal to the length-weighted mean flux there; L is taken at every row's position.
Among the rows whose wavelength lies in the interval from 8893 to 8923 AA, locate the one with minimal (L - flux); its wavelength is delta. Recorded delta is 8905.5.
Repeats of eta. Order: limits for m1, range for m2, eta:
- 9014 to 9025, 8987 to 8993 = 0.47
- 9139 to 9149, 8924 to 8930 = 0.07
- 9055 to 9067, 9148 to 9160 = 0.04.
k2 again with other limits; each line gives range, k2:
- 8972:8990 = 4.8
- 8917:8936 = 9.8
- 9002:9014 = 1.5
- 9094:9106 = 4.6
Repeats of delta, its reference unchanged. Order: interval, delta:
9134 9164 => 9153.0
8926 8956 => 8955.0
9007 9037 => 9021.0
